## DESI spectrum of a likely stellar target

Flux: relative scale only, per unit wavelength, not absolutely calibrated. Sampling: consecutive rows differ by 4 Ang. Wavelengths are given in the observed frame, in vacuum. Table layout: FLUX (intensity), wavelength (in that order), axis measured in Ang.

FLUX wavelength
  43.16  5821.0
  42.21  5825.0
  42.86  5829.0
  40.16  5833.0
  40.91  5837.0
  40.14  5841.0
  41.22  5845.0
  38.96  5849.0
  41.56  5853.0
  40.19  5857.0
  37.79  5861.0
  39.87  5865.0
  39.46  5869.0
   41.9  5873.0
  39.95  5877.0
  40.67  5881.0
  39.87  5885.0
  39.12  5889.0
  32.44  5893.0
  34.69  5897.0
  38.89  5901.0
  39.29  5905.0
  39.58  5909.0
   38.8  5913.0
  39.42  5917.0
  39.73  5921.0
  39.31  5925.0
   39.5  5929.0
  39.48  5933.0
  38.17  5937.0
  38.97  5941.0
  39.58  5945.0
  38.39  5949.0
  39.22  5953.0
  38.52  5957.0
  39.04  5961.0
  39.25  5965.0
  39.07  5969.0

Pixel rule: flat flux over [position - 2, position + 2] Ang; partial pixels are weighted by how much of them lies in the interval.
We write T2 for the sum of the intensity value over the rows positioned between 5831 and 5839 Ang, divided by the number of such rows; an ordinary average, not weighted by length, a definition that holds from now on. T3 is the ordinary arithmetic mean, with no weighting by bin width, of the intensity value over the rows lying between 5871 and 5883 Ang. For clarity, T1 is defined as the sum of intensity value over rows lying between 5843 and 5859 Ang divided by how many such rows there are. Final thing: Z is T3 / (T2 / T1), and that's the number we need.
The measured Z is 40.8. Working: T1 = 40.5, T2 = 40.5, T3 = 40.8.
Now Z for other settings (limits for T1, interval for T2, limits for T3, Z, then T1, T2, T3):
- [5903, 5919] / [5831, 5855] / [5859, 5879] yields 38.6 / 39.3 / 40.5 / 39.8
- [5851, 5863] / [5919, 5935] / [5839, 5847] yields 41.0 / 39.8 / 39.5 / 40.7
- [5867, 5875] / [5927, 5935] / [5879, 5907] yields 39.0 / 40.7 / 39.5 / 37.9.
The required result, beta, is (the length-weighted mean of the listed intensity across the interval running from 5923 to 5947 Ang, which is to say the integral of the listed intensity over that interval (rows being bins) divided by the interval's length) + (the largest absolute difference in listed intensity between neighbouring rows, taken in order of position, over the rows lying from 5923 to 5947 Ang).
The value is 40.5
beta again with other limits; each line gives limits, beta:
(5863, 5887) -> 42.7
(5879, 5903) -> 44.3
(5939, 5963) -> 40.1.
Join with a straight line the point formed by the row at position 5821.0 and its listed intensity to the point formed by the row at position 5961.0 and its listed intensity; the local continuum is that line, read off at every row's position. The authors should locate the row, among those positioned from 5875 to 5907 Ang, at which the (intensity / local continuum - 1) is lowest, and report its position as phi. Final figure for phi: 5893.0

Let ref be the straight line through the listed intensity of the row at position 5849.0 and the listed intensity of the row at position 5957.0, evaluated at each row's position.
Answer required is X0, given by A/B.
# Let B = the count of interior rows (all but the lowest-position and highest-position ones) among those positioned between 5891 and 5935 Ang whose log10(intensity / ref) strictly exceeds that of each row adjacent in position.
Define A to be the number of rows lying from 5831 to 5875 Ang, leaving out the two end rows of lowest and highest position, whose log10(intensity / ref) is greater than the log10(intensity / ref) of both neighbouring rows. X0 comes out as 1.33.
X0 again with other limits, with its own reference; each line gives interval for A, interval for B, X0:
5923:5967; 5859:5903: 1.00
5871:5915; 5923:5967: 0.67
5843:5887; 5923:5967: 1.33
